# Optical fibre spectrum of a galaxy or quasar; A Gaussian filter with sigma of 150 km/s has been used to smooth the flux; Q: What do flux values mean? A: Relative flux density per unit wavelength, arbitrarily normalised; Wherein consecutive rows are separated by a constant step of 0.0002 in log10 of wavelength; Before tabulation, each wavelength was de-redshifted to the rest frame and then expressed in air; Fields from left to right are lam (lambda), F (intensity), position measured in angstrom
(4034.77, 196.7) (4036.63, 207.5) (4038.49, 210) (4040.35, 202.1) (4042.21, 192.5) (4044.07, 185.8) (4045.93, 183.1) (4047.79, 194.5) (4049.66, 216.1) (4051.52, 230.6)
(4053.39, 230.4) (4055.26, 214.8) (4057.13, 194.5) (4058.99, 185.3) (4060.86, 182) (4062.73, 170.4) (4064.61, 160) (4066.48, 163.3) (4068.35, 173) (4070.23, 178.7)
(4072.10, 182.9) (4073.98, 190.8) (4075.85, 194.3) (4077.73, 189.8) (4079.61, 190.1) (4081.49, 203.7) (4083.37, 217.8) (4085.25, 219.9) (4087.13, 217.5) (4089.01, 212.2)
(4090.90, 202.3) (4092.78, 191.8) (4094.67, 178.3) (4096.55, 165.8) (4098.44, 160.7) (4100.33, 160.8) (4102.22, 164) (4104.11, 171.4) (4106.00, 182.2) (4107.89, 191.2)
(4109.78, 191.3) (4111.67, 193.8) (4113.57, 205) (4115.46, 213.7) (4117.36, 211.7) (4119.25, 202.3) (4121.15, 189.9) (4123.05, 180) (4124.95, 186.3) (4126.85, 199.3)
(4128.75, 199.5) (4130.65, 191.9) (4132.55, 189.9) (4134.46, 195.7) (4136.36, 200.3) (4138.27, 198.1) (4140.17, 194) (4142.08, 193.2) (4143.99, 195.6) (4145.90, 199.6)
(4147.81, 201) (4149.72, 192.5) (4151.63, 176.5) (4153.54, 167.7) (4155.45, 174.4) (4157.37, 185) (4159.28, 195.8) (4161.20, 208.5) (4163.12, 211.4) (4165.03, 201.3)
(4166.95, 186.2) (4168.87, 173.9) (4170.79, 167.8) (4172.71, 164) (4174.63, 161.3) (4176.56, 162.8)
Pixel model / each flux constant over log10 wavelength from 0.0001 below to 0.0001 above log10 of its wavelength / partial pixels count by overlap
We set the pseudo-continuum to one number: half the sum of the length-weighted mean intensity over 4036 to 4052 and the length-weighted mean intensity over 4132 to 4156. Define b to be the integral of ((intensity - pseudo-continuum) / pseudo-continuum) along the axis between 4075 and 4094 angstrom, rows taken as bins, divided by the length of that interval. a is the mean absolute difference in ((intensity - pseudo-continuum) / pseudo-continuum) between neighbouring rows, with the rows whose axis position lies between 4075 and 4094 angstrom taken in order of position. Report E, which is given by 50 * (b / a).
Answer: 52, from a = 0.035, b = 0.037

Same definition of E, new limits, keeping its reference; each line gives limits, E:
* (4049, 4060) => 64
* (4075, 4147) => -24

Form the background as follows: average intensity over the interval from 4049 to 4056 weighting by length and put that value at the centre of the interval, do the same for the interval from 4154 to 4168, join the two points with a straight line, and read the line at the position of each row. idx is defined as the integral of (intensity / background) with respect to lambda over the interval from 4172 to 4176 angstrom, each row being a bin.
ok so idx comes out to 3 angstrom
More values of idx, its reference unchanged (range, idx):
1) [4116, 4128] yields 11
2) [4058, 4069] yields 9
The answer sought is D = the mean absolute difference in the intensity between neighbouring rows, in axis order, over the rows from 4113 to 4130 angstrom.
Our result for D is 7.7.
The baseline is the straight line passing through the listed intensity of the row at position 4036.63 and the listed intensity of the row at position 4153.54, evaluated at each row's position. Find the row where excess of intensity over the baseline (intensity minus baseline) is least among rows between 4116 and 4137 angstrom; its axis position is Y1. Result 4123.05 angstrom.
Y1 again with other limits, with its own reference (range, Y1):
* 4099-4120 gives 4100.33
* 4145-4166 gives 4153.54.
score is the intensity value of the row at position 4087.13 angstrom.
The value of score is 217.5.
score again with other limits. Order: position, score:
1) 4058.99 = 185.3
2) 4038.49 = 210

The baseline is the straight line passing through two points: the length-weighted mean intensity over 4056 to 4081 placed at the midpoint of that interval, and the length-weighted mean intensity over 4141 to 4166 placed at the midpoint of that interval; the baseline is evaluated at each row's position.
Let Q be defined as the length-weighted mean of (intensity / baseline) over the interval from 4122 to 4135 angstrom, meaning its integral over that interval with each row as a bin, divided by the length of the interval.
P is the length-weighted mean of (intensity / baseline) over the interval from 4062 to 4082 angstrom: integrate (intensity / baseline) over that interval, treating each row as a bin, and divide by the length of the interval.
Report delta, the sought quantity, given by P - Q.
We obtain -0.018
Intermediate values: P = 0.99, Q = 1.01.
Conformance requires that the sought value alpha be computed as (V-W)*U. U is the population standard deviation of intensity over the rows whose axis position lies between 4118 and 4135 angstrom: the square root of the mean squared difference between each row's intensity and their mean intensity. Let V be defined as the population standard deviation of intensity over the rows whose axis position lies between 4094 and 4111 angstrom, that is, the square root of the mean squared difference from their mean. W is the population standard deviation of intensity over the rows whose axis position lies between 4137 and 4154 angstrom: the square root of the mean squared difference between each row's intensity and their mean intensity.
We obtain 6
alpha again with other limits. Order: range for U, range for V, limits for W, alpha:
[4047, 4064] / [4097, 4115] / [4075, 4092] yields 83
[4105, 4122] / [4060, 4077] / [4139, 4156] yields -4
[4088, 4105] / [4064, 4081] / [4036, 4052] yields -47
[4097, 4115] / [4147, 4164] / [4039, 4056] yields -40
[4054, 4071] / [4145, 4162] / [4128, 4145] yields 155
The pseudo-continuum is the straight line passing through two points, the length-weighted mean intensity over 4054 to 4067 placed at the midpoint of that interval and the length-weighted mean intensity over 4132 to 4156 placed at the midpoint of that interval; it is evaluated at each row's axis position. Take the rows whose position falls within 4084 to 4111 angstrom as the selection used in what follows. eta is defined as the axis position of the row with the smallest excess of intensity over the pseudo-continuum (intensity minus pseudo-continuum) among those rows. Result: 4100.33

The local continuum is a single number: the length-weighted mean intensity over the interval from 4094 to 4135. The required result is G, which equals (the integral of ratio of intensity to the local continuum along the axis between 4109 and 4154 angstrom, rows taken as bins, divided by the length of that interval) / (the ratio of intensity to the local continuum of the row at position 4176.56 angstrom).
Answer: 1.20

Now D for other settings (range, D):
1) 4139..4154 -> 6.0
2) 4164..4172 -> 11.2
